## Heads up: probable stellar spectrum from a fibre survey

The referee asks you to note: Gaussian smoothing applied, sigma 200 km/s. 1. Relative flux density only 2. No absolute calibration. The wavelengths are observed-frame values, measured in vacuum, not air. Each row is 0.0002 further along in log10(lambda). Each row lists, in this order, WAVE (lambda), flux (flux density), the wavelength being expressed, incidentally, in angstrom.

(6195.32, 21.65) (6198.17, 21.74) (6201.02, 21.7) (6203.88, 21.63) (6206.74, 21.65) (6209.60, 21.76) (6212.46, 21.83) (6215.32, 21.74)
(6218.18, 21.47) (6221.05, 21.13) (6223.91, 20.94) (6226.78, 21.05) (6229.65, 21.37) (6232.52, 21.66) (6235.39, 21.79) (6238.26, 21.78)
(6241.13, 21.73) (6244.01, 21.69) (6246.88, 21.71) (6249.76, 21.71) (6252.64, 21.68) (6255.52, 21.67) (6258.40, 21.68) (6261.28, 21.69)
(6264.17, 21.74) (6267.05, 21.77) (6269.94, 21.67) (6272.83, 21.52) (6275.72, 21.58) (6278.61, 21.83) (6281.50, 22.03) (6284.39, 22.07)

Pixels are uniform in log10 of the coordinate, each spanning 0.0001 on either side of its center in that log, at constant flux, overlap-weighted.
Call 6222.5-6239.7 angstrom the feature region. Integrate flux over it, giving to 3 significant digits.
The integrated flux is 369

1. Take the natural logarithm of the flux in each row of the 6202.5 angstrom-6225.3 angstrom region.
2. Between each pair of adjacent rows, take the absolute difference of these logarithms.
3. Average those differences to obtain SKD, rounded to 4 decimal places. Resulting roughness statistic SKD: 0.0073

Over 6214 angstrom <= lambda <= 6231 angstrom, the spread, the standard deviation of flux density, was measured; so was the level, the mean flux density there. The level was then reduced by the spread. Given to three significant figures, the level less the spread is 21.0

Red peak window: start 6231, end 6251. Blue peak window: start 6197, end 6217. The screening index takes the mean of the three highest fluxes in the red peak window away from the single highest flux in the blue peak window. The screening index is 0.063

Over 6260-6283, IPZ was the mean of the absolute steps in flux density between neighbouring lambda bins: 0.12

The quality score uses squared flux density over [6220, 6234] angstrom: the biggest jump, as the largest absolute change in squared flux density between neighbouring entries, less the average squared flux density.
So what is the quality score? -437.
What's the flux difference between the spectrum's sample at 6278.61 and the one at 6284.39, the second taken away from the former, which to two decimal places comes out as -0.24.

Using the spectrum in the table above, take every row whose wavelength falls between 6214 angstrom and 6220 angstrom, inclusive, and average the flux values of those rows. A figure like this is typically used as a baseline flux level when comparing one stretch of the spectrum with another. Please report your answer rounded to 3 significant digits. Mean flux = 21.6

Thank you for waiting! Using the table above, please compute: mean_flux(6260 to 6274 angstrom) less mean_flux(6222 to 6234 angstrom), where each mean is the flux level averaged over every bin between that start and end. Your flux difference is 0.42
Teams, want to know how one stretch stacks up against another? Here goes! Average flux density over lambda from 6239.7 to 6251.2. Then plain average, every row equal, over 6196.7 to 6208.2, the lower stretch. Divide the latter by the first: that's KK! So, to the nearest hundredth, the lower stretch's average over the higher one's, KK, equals 1.00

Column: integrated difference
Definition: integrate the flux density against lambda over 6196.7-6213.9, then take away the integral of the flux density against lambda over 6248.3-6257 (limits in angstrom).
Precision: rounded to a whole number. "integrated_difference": 185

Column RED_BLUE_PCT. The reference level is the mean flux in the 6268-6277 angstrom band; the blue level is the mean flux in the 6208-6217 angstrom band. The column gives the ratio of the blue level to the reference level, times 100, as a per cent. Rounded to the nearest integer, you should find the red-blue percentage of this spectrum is 101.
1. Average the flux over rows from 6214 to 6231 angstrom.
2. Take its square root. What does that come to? 4.613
